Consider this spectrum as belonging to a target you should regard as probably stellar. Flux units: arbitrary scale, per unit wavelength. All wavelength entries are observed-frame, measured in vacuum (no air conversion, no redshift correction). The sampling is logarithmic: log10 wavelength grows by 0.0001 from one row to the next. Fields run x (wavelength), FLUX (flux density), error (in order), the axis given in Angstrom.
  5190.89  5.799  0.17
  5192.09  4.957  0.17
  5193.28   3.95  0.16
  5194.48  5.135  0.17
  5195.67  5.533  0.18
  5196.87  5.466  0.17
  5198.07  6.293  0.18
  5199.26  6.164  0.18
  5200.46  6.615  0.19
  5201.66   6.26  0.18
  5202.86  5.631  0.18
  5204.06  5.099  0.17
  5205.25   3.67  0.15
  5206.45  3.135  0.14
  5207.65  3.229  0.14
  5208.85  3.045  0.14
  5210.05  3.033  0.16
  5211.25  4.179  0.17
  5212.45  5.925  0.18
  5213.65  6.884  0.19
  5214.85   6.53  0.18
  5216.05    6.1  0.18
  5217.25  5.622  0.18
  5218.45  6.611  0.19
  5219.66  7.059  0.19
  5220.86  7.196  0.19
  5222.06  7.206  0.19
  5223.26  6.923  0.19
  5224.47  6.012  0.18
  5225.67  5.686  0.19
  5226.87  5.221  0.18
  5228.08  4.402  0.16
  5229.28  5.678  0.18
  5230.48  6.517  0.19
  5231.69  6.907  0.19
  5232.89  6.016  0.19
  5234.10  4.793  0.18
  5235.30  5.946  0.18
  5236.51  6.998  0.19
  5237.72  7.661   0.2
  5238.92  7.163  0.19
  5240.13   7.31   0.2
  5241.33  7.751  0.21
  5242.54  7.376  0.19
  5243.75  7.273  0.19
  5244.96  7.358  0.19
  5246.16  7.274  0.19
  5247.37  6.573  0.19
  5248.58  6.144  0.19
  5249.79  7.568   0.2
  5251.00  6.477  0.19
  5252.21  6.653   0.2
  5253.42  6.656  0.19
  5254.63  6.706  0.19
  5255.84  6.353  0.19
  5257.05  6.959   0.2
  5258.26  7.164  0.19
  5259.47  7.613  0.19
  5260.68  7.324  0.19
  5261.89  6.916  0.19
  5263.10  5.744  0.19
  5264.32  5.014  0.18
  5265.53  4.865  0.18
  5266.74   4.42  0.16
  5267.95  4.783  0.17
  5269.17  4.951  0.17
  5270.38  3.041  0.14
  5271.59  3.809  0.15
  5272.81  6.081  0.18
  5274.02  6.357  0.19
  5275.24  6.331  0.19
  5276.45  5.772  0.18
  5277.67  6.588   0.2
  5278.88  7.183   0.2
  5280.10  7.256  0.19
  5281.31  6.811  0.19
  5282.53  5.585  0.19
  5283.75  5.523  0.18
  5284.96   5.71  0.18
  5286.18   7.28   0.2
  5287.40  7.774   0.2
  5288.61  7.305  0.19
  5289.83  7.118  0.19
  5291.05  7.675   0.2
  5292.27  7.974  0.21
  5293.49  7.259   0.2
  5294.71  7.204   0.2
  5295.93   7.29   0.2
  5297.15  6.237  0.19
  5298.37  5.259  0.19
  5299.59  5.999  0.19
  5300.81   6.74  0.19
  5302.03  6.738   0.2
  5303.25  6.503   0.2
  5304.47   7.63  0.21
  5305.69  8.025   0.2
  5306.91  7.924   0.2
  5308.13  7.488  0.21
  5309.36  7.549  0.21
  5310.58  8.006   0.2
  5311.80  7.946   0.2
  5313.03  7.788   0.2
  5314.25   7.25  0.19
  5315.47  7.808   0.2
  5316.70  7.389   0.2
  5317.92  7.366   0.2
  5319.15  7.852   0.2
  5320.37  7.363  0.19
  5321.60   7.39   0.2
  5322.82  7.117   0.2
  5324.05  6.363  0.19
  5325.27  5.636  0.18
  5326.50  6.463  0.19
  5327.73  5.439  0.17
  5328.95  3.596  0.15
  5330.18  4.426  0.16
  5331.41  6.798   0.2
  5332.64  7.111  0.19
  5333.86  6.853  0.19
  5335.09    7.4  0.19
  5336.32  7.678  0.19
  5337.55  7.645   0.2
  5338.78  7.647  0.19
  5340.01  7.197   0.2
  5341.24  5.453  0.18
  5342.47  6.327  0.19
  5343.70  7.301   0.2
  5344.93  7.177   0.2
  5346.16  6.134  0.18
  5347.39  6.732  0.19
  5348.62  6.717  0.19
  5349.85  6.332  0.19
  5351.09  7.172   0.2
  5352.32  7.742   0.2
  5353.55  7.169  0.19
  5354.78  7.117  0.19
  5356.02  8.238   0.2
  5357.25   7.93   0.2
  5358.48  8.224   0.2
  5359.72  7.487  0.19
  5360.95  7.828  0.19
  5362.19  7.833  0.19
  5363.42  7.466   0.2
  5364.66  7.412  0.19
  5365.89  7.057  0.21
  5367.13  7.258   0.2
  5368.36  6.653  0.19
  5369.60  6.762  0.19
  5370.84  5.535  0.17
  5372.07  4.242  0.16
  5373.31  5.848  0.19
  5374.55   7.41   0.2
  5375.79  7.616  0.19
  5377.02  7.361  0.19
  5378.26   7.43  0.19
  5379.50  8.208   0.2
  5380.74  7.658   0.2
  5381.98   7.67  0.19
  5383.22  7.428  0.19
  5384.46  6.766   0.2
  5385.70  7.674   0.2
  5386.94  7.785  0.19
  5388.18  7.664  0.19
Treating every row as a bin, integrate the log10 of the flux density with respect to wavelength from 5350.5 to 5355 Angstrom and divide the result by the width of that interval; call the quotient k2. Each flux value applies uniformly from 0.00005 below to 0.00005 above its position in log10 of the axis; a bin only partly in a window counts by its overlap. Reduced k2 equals 0.87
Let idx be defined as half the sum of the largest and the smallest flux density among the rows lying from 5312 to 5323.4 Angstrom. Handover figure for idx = 7.48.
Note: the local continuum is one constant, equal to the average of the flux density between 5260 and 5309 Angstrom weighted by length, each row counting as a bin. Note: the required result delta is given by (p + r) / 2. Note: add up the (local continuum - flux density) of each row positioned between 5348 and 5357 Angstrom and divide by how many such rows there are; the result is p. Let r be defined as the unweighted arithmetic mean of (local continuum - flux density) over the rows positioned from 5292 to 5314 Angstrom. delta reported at -0.81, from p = -0.8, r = -0.80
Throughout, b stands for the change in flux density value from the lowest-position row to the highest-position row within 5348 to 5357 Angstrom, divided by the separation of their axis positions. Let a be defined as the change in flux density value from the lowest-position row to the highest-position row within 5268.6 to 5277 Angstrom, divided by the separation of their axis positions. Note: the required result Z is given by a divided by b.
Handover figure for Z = 0.5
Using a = 0.11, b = 0.21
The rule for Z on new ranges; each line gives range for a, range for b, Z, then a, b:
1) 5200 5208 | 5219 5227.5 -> 1.8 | -0.47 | -0.25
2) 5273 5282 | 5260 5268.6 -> -0.2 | 0.06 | -0.35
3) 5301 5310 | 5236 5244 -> 2.9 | 0.11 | 0.04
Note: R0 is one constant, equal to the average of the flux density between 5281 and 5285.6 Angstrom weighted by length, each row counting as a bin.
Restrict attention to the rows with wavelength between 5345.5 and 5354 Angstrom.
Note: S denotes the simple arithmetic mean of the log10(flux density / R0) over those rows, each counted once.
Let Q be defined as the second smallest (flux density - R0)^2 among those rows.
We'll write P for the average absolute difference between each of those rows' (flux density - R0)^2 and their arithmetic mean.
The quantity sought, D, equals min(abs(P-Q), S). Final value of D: 0.07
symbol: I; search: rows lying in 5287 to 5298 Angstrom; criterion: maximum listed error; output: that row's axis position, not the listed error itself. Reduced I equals 5292.27 Angstrom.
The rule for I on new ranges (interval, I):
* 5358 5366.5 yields 5365.89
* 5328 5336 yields 5331.41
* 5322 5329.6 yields 5322.82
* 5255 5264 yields 5257.05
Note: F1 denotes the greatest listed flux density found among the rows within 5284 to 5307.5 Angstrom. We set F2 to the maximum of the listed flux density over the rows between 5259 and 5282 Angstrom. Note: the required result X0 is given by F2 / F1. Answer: 0.95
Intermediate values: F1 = 8.025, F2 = 7.613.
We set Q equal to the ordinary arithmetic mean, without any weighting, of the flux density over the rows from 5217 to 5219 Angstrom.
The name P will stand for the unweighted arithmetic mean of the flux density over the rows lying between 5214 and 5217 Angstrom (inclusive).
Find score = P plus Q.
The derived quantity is 12.4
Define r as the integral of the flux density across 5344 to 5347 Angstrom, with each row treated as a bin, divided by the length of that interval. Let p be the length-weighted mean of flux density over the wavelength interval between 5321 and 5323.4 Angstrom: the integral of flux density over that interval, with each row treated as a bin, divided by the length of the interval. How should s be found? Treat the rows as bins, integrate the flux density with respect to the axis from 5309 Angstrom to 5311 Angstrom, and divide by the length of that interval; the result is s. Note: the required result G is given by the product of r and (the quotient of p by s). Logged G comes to 6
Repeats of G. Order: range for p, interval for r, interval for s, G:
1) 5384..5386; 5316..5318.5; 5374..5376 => 7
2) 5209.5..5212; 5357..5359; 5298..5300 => 5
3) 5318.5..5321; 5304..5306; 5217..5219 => 10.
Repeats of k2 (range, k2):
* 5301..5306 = 0.85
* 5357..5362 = 0.89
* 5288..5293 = 0.88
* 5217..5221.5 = 0.82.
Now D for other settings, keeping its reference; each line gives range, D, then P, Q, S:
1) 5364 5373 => 0.03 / 0.78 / 0.6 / 0.033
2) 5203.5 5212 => -0.22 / 2.36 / 2.8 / -0.215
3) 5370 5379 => 0.04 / 1.03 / 0.1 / 0.037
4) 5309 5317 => 0.12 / 0.86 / 2.4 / 0.118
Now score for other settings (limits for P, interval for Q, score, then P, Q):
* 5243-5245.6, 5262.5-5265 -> 12.7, 7.3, 5.4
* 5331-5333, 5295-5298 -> 13.7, 7.0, 6.8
